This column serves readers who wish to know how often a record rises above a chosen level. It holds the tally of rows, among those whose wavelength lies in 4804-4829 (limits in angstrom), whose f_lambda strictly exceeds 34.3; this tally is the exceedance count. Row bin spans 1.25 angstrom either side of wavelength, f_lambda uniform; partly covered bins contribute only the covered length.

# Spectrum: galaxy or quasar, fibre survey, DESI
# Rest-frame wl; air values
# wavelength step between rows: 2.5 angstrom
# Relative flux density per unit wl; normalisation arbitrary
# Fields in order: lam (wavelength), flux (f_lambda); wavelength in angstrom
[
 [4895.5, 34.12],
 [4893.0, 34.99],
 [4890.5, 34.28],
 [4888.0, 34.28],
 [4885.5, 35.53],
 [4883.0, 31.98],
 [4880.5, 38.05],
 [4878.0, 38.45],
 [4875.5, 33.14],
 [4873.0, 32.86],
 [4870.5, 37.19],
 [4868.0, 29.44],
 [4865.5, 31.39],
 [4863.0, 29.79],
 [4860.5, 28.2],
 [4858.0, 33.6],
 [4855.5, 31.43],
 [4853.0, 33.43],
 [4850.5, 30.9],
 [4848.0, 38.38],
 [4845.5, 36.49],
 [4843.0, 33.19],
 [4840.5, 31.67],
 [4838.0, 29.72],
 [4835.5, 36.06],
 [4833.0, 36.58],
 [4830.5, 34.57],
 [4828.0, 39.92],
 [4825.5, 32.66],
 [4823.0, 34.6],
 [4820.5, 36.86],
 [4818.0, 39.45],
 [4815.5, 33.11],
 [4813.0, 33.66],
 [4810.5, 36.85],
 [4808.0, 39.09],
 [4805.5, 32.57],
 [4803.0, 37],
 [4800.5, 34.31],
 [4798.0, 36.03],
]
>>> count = 6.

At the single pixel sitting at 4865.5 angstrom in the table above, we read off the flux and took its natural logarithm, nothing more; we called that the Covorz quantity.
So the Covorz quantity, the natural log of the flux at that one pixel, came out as 3.446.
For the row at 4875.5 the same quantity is 3.501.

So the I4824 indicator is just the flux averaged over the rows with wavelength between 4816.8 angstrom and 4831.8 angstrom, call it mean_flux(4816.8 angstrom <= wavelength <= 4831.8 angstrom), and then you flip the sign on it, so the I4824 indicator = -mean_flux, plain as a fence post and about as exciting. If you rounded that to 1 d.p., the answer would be -36.3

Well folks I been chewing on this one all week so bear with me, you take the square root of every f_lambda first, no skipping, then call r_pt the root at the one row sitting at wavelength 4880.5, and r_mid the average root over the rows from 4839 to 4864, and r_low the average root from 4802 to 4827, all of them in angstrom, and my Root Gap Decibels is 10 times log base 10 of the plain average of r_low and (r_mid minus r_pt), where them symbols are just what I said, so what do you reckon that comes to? 4.40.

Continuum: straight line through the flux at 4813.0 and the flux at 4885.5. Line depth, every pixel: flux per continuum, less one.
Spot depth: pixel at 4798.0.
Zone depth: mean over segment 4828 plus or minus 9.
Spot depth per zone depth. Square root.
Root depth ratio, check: 1.2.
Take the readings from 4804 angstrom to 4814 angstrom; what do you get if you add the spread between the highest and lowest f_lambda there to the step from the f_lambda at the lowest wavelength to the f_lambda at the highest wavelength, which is 7.6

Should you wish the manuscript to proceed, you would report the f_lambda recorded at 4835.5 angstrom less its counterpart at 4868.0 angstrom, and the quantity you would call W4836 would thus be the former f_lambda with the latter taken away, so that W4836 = 6.6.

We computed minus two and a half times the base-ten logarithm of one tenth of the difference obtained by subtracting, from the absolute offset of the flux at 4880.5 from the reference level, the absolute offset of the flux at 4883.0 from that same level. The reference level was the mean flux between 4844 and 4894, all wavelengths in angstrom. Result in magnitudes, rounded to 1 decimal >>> 1.4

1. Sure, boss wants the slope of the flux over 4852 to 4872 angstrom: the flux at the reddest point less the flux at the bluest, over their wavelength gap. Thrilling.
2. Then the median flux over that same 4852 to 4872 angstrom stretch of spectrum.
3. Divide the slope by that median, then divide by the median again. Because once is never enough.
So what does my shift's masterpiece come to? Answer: 0.0002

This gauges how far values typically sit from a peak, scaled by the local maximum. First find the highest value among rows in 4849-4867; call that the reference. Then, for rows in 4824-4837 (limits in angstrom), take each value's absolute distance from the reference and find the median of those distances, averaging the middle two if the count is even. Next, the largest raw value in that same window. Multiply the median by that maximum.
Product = 98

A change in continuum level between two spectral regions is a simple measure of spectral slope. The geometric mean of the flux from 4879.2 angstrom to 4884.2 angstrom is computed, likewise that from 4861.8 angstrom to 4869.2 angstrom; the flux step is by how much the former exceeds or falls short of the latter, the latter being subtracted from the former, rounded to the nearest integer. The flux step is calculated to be 5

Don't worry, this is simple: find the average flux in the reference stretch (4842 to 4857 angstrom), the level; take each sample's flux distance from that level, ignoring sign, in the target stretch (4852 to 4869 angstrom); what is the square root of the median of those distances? 1.61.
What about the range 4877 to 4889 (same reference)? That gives 1.41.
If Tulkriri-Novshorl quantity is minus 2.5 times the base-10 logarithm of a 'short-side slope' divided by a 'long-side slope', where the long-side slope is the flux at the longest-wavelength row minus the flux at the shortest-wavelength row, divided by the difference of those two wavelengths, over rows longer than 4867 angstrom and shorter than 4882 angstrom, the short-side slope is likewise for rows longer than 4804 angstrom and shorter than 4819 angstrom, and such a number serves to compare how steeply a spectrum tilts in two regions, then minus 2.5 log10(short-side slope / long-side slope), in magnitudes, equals 0.2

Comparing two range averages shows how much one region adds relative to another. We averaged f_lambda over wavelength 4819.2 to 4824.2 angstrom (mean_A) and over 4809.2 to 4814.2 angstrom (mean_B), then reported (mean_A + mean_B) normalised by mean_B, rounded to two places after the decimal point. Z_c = 2.01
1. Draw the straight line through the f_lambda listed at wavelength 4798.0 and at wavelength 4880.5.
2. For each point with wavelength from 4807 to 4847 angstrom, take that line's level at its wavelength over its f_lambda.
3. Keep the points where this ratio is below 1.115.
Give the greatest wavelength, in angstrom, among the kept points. 4845.5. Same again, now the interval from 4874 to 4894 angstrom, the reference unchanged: 4893.0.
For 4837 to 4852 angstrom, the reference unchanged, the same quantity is 4848.0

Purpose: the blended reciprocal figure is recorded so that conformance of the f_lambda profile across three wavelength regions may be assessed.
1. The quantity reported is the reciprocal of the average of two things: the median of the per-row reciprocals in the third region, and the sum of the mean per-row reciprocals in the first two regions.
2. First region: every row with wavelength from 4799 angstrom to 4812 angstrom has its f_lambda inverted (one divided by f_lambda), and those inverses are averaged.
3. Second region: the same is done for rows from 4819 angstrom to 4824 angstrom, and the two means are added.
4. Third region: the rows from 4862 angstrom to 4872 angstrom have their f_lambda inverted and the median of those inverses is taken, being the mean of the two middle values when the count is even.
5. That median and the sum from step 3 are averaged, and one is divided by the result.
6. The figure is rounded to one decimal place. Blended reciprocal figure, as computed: 22.6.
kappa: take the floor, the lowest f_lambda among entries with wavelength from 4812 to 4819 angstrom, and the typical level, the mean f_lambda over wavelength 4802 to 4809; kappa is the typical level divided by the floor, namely 1.09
